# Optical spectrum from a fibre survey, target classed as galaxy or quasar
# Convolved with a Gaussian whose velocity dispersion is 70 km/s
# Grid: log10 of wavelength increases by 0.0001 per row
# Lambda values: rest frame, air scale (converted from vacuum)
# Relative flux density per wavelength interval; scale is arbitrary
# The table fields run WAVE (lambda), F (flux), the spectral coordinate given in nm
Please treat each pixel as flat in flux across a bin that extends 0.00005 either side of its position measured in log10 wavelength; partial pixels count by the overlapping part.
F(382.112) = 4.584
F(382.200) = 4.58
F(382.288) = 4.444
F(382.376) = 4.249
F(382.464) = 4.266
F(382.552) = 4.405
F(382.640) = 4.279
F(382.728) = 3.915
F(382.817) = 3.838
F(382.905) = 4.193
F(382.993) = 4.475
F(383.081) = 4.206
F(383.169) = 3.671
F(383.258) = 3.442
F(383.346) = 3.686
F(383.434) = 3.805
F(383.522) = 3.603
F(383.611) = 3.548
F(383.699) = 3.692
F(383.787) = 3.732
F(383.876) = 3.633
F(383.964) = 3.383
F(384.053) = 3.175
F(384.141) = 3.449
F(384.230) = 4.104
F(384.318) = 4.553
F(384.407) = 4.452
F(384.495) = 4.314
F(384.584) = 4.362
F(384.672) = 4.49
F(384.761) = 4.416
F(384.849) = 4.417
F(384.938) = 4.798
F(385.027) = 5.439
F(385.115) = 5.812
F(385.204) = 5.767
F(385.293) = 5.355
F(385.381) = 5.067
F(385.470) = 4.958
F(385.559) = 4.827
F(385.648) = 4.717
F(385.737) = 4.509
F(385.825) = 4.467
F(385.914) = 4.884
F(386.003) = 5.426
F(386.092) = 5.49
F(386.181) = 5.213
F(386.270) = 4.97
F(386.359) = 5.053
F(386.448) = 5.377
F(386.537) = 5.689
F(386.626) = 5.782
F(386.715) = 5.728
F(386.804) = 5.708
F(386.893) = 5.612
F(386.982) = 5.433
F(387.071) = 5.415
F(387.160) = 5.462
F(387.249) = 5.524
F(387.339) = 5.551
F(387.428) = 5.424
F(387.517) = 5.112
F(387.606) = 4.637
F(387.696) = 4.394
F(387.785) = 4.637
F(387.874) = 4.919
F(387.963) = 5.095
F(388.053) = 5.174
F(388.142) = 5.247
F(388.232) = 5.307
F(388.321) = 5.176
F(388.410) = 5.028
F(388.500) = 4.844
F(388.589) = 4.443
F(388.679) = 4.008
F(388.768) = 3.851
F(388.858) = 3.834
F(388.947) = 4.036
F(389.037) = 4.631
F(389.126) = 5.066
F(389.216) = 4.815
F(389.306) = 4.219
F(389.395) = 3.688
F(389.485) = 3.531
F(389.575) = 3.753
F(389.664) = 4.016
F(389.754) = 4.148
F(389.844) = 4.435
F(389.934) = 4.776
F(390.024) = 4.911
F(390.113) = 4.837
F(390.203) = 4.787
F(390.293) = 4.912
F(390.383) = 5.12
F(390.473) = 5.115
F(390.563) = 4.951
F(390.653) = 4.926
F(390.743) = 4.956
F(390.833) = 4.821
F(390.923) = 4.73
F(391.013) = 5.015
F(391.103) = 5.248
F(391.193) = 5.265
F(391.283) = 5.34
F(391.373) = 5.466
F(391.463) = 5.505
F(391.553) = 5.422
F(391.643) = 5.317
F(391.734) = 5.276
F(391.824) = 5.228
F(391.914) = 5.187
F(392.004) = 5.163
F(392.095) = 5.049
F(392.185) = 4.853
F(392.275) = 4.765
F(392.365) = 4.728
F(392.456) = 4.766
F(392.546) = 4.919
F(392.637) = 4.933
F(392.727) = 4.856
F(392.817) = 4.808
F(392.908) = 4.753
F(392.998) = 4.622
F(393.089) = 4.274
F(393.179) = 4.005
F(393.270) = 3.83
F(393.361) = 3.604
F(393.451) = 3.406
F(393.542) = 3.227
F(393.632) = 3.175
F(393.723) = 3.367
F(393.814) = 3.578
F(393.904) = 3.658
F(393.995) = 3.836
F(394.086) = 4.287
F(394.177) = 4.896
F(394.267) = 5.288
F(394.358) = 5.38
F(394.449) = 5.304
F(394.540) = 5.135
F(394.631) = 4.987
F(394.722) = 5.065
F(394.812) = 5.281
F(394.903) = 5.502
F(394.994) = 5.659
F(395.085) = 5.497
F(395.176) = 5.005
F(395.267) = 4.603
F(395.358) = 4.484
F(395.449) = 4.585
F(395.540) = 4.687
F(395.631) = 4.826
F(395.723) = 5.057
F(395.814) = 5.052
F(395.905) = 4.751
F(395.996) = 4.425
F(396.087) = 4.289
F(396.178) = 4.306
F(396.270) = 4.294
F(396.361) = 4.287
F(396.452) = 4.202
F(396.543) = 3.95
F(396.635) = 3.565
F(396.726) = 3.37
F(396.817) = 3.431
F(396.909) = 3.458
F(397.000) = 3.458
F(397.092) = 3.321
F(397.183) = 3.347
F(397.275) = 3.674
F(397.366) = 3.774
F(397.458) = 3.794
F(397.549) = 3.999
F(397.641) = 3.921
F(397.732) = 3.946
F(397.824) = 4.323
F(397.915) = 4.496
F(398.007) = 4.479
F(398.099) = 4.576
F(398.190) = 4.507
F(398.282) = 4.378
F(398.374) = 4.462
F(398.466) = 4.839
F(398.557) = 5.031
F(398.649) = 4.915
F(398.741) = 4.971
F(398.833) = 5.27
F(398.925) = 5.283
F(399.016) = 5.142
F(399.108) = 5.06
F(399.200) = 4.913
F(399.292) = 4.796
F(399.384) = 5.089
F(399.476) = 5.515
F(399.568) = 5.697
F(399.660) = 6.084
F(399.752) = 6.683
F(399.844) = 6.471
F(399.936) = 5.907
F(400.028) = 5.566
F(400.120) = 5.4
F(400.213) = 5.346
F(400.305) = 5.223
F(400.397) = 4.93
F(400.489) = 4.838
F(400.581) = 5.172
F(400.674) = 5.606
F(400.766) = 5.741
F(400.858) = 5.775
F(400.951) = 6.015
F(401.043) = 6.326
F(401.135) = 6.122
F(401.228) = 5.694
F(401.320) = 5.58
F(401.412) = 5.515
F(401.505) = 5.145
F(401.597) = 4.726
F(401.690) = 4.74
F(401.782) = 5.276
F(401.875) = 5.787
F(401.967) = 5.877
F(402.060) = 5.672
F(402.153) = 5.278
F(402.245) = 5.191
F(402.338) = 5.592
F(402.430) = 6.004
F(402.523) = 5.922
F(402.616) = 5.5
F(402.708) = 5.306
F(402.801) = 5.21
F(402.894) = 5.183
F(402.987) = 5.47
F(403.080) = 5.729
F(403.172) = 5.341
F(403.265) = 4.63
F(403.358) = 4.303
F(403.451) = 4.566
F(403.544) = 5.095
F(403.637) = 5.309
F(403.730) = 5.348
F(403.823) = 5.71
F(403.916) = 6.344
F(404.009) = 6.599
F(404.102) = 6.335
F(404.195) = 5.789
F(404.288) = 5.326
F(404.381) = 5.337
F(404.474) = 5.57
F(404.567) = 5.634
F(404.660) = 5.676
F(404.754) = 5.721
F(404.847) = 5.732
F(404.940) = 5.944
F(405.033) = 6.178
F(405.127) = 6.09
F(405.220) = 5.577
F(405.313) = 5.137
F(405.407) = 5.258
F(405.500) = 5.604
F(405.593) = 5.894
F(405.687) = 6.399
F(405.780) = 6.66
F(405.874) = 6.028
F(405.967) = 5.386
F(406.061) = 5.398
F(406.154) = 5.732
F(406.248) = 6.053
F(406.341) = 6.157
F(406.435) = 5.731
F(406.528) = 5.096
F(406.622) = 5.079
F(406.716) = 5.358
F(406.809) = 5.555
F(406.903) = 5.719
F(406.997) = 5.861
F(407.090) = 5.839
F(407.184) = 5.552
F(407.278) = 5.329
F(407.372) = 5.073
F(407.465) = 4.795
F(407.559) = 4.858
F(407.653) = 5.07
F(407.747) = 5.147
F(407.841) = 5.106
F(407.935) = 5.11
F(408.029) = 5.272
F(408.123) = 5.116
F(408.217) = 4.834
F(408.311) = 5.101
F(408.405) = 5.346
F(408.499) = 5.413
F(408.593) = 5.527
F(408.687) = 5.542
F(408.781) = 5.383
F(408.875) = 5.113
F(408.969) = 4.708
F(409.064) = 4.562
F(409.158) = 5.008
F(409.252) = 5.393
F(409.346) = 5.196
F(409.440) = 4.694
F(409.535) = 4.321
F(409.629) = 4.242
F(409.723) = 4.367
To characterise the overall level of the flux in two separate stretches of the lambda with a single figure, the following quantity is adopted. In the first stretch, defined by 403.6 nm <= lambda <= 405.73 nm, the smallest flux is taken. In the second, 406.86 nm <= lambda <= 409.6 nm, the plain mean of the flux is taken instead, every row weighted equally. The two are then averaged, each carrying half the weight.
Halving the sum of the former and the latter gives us 5.15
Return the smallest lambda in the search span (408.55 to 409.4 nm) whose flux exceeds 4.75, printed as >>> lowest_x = 408.593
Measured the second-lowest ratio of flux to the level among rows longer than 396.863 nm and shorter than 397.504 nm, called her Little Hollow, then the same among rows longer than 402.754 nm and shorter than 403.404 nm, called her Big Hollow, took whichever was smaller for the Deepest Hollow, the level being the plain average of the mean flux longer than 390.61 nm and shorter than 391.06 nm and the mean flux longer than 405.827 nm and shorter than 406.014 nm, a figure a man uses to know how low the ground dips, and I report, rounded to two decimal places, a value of 0.63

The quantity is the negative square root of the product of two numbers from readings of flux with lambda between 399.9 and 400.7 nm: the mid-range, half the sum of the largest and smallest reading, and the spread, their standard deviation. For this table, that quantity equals -1.3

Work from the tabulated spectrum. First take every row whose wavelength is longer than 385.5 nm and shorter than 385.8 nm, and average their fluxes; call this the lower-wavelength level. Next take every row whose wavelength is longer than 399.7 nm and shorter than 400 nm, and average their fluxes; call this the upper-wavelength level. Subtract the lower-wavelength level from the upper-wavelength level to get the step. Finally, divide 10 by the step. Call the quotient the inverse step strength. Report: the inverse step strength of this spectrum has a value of 6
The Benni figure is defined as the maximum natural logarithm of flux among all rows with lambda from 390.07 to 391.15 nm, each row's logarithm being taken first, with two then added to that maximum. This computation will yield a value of 3.66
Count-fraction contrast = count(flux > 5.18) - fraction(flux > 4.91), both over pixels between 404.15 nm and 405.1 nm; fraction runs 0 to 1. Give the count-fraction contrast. 9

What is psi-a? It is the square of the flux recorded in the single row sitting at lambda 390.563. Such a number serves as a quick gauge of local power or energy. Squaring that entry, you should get 25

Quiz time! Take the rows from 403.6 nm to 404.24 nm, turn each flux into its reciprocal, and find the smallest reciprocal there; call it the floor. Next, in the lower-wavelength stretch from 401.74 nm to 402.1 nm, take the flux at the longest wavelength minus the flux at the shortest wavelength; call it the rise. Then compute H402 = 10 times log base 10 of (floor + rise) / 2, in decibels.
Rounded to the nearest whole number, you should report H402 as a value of -6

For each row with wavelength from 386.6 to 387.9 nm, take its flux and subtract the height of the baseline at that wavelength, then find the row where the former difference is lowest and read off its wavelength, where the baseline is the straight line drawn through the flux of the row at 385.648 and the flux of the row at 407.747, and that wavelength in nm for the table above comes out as 387.696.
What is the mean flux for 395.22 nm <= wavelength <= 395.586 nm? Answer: 4.59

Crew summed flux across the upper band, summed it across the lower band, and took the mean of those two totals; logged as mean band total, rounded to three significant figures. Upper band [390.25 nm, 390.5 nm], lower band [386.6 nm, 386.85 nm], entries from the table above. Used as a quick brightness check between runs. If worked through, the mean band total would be 16.2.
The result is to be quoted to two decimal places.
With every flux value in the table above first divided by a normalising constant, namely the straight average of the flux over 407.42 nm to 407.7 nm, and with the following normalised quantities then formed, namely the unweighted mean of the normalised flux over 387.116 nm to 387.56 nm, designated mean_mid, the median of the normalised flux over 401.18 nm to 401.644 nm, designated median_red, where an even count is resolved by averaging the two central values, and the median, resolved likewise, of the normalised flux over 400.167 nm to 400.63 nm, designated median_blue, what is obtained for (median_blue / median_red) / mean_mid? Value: 0.85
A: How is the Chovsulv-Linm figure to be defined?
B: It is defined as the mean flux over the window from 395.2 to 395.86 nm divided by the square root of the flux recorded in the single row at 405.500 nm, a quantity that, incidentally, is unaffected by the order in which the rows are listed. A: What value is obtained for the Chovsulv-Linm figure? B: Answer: 2.0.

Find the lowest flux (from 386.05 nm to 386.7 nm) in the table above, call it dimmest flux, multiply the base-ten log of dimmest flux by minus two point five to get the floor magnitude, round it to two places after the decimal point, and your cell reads -1.74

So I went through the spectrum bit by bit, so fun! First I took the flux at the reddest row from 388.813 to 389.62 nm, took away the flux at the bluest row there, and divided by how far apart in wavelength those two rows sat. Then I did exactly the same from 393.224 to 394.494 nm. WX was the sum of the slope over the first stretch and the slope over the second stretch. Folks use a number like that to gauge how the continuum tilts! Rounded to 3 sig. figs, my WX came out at 1.14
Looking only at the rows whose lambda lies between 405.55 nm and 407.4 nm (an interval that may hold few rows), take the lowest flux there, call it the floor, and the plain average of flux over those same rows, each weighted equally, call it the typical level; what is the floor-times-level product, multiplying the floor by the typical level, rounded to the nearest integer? 29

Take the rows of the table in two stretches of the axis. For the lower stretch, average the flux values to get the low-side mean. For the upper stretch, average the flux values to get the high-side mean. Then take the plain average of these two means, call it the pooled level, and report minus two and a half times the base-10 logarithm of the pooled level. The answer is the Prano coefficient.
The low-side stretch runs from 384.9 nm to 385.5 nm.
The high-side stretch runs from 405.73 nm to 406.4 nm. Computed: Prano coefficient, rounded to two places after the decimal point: -1.87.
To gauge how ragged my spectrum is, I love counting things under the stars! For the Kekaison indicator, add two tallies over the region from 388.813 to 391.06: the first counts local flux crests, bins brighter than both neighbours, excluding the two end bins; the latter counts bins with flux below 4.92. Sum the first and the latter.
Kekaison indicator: 22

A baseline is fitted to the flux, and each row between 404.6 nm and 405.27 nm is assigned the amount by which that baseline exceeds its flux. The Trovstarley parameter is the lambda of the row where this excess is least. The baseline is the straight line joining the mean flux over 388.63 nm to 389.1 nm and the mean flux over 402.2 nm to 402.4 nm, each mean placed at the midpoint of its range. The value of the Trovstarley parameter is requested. 405.033 nm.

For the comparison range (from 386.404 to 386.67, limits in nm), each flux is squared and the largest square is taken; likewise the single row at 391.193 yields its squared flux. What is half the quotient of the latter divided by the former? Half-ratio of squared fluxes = 0.41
